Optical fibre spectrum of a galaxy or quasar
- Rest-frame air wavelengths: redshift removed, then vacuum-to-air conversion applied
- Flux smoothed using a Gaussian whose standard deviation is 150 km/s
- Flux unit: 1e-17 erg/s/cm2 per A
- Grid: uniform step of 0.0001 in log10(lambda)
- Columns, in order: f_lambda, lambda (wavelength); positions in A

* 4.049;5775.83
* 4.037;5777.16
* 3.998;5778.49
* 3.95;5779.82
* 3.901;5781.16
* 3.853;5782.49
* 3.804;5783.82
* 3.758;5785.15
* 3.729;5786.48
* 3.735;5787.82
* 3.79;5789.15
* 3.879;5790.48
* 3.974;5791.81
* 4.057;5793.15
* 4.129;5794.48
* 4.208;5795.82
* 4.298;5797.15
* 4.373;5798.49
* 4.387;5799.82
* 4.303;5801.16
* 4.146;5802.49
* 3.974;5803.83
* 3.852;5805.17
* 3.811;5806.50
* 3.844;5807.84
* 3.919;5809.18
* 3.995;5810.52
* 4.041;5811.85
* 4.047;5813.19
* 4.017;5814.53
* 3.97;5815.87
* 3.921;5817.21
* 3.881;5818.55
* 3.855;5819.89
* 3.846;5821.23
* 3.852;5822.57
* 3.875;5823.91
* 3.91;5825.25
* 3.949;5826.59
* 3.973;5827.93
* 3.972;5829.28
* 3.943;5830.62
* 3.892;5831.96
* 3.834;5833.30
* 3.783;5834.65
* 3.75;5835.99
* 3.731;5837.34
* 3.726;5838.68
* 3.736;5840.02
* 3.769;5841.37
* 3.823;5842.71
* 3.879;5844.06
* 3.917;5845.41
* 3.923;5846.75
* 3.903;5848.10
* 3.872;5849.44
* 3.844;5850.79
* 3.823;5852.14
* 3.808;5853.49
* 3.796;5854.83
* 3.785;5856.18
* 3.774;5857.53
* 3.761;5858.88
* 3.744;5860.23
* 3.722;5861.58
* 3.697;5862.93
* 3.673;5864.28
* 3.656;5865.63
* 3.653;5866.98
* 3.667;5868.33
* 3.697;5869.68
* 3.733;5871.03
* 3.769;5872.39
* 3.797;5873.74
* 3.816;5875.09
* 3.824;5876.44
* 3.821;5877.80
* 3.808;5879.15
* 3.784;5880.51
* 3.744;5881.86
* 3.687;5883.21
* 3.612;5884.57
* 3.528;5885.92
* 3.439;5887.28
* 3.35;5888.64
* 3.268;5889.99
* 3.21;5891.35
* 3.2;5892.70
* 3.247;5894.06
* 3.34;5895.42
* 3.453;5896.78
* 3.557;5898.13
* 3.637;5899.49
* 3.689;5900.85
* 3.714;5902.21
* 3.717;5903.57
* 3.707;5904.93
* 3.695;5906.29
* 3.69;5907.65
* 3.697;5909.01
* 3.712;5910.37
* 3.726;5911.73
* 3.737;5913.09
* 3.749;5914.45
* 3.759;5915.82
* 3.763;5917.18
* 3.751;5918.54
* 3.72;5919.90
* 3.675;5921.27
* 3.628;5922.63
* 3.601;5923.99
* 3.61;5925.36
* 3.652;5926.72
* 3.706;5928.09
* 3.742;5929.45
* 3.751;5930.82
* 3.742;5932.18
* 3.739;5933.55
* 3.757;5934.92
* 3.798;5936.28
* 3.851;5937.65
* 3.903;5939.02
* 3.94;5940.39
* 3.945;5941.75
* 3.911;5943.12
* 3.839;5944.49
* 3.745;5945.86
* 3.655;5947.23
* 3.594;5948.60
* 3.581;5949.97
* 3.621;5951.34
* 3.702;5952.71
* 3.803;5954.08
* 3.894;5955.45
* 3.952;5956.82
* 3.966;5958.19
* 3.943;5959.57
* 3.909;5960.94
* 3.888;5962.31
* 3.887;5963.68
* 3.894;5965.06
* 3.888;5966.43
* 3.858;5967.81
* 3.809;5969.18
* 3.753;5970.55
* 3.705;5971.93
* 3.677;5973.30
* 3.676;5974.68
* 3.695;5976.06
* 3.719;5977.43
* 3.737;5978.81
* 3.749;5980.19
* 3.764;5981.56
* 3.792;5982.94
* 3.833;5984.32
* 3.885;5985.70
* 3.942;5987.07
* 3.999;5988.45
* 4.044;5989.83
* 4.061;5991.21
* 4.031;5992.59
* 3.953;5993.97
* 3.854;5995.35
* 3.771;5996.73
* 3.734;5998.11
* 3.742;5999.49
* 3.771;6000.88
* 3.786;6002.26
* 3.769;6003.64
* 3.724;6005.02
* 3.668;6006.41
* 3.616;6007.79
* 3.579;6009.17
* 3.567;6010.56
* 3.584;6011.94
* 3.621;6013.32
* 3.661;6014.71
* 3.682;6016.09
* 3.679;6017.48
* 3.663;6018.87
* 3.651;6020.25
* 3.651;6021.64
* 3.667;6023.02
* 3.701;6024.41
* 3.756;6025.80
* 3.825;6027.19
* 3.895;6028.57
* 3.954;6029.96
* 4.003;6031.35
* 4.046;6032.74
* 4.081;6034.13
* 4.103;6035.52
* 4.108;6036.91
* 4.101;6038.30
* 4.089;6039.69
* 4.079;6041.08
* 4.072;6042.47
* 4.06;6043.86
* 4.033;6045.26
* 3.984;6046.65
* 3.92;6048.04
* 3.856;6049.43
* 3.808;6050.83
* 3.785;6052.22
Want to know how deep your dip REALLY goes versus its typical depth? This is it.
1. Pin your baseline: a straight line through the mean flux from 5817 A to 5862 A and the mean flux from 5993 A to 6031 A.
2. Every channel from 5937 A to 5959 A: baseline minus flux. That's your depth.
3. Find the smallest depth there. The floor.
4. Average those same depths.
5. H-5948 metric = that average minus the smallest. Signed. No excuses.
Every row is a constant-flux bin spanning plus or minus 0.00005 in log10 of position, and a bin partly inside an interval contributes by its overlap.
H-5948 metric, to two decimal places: 0.17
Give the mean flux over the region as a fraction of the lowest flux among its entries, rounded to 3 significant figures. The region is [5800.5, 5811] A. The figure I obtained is 1.04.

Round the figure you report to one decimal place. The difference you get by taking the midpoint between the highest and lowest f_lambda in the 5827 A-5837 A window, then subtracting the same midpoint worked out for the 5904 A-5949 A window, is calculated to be 0.1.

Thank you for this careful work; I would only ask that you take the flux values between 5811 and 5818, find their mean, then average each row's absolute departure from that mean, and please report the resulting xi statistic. 0.043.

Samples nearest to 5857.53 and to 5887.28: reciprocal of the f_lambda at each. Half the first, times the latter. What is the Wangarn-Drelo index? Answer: 0.0385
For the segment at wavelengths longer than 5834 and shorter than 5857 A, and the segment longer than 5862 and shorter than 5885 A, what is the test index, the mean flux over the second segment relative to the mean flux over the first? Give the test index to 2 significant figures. 0.98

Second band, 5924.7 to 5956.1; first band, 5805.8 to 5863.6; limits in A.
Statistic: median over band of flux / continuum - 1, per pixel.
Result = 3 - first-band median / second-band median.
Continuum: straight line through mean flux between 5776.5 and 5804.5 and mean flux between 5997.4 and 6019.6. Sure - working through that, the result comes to 1.0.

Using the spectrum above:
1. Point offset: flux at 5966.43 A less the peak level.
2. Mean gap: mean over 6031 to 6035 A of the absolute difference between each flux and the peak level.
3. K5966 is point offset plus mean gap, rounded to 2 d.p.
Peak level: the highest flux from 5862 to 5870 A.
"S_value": 0.54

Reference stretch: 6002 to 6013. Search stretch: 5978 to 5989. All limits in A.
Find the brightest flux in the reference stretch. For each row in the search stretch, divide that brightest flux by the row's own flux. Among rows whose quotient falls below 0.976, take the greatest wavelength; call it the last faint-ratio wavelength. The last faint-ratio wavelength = 5988.45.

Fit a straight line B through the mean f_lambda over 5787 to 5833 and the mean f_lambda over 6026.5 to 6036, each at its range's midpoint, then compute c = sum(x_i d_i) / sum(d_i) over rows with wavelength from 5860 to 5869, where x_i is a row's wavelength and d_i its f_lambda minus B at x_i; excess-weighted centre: 5864.5 A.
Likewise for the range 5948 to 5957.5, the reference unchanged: 5951.2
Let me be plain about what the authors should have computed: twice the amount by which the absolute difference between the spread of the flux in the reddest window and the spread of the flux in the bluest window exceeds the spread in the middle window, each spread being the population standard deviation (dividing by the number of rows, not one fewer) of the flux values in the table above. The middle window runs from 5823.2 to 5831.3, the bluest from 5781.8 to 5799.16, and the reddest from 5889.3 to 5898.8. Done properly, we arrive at 0.11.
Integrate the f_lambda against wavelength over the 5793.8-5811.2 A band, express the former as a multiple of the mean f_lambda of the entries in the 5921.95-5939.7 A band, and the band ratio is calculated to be 19.1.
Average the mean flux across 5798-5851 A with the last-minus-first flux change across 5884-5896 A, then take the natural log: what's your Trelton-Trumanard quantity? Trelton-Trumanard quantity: 0.60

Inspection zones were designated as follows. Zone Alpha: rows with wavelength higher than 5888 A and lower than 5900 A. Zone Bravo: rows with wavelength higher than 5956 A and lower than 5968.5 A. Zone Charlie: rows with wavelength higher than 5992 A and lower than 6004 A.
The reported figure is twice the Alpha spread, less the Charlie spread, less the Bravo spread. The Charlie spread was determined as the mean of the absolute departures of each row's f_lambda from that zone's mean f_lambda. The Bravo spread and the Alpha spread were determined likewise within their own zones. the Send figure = 0.14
